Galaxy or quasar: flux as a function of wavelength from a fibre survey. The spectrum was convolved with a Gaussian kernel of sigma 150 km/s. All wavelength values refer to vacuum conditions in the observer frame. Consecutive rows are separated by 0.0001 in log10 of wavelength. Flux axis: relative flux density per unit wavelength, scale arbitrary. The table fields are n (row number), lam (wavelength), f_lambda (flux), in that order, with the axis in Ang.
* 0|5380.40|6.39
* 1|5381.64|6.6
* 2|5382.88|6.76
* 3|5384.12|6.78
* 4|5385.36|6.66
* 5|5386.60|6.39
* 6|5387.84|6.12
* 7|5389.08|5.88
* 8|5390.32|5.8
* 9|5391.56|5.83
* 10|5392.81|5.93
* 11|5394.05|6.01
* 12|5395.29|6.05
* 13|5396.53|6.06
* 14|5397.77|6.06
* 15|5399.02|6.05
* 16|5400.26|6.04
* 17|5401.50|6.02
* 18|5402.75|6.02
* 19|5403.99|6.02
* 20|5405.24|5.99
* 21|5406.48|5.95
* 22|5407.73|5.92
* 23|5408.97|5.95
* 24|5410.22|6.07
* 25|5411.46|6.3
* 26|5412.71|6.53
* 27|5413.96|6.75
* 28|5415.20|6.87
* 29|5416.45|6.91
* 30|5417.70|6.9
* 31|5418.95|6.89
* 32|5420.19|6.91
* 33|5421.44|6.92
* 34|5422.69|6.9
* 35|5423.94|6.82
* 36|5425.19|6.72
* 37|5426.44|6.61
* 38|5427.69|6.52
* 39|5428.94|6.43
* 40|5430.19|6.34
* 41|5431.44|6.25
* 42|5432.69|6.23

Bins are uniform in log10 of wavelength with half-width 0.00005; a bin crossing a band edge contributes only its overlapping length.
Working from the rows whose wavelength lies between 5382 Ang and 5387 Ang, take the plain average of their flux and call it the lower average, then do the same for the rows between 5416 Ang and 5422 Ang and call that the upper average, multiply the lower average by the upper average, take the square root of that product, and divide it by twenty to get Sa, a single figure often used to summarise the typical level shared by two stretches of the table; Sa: 0.339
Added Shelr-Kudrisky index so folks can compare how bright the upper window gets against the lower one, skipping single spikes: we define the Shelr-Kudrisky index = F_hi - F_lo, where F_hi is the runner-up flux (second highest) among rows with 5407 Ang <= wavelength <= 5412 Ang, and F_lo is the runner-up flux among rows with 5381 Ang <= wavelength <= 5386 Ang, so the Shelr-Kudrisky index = -0.7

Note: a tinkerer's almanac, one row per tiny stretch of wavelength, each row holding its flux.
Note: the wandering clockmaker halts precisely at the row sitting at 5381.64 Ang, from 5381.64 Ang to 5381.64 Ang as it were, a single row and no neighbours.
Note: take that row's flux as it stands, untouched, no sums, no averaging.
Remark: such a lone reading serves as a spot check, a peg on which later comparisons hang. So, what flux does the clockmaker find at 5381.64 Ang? 6.6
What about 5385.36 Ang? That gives 6.66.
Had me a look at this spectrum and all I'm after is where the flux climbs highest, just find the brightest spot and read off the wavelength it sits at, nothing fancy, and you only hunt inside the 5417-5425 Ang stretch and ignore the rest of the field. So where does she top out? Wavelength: 5421.44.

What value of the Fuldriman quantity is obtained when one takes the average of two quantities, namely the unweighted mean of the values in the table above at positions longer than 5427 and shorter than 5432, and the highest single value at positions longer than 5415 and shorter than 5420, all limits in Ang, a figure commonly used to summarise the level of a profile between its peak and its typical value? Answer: 6.65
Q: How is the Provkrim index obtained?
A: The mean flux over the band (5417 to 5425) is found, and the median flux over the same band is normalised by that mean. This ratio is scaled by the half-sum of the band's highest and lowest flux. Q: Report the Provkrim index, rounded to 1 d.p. 6.9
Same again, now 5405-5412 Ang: 6.0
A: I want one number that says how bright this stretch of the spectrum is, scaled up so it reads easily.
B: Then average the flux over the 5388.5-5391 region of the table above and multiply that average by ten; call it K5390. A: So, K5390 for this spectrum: 58.4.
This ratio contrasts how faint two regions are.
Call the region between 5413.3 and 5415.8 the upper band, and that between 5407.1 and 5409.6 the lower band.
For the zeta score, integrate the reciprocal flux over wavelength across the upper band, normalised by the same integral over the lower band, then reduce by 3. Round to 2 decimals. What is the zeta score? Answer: -2.13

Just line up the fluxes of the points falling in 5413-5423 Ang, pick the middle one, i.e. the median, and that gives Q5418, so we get 6.90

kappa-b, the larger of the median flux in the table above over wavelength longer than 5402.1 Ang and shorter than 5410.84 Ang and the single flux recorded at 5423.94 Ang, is 6.82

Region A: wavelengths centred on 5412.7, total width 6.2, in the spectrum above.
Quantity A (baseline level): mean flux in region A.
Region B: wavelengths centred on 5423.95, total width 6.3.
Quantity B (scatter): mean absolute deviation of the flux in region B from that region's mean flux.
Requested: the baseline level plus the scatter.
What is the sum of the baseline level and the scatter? 6.61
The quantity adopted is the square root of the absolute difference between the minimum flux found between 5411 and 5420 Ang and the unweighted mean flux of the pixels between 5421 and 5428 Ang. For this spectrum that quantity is 0.67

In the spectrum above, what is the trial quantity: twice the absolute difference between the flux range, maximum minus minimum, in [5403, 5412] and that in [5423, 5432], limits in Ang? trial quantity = 0.38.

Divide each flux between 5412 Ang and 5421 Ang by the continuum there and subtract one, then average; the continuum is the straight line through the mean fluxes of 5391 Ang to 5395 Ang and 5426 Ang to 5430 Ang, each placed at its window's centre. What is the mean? 0.08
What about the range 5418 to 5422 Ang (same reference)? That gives 0.08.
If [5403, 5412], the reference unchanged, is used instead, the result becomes -0.02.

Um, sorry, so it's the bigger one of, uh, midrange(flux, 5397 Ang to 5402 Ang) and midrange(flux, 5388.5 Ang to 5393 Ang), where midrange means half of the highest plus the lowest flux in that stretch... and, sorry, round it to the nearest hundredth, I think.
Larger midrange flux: 6.04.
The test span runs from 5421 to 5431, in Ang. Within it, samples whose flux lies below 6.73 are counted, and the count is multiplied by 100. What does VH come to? 500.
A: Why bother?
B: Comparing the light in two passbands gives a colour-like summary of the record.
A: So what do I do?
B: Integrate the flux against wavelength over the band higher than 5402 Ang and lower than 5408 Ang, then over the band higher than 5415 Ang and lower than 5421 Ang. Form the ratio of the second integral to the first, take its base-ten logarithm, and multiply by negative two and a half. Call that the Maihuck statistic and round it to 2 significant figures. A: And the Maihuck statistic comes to -0.16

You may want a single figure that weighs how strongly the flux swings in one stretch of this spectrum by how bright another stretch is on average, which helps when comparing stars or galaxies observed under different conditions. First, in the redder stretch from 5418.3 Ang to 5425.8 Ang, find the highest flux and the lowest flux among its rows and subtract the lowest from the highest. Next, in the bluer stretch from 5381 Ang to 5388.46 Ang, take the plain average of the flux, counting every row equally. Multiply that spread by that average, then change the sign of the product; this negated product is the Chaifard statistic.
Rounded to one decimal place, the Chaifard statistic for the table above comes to -1.3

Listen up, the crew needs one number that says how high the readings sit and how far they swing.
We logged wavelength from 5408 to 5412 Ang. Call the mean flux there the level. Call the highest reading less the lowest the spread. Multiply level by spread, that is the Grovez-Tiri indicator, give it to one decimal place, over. 2.1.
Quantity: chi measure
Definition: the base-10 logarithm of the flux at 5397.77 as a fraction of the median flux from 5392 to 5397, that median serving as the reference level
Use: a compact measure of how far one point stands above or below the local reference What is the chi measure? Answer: 0.002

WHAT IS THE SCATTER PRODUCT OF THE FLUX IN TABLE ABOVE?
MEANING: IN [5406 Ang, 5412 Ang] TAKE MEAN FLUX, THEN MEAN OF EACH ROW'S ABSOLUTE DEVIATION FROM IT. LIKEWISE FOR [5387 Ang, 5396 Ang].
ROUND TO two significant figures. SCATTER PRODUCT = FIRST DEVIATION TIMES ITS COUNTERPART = 0.012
